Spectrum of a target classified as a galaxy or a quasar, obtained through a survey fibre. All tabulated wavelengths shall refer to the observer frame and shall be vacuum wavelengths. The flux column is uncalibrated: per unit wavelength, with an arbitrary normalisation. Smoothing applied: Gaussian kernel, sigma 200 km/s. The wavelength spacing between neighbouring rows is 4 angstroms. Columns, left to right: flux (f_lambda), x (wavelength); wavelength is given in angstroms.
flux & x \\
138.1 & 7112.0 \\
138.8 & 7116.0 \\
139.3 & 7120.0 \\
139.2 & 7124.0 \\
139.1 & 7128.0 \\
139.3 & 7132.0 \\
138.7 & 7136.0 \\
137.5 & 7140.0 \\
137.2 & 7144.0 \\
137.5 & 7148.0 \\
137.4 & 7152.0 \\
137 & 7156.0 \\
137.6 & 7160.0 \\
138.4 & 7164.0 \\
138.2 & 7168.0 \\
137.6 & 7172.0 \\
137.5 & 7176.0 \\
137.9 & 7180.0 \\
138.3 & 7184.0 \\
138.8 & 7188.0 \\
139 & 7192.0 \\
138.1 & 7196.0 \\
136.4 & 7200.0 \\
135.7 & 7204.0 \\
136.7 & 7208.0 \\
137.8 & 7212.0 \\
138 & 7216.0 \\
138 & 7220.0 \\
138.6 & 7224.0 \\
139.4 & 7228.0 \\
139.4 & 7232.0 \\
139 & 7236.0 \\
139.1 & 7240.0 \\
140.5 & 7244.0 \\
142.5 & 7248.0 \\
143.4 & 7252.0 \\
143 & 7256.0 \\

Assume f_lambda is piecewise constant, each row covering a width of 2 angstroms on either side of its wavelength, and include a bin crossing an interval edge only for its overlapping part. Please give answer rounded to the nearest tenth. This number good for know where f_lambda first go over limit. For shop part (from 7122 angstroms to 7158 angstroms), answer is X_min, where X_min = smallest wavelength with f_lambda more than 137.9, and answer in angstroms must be 7124.0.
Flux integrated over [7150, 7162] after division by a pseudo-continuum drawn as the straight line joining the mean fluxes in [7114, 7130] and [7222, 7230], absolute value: 12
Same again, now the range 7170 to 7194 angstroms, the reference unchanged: 24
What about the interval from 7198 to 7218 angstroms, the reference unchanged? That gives 20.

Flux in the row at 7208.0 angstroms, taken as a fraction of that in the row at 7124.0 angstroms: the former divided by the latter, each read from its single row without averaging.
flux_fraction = 0.98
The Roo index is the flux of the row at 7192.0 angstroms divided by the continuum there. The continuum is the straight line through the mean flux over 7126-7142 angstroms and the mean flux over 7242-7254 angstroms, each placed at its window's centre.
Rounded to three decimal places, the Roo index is 0.990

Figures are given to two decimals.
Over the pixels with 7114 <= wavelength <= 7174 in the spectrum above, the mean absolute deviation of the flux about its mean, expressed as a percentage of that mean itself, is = 0.53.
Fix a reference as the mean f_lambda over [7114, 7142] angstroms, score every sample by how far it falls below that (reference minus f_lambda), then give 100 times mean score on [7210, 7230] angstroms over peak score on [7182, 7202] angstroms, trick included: 20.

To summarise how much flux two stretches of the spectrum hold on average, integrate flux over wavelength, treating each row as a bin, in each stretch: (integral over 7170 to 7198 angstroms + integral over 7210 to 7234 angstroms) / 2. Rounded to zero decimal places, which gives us 3597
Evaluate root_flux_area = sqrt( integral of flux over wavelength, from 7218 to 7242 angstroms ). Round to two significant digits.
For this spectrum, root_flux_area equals 58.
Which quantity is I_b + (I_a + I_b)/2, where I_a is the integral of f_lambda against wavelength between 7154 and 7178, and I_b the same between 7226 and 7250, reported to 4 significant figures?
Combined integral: 6692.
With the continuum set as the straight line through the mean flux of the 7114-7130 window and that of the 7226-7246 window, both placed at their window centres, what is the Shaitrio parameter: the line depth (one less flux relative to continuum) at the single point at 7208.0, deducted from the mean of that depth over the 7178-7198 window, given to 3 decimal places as -0.013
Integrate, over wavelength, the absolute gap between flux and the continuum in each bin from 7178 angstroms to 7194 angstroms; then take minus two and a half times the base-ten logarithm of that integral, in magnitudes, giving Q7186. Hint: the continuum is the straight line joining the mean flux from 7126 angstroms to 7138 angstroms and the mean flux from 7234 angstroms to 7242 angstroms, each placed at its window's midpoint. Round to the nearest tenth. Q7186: -2.3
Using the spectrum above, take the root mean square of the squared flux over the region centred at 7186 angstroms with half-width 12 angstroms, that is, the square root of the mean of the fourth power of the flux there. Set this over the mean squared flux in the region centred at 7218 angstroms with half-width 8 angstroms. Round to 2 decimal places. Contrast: 1.00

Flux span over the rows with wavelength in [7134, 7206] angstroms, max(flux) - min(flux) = 3.3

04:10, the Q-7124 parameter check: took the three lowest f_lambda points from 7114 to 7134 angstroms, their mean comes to 139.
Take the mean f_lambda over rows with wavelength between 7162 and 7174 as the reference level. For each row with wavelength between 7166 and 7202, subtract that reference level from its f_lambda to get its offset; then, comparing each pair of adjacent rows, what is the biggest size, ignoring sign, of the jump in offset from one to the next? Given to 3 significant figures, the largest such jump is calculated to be 1.70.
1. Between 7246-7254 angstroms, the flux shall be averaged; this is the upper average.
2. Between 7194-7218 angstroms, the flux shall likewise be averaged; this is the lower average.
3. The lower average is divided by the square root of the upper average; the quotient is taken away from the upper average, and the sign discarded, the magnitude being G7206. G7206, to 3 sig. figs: 131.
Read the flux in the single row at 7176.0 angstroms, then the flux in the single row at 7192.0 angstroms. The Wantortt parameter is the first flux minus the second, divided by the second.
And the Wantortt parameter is -0.011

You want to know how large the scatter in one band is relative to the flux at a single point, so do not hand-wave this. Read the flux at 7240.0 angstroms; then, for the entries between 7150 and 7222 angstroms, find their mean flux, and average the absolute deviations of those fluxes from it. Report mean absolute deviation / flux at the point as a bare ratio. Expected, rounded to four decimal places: 0.0045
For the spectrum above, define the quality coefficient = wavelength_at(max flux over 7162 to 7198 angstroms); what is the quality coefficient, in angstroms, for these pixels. 7192.0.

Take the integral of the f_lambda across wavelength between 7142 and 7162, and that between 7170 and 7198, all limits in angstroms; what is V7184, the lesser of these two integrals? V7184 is 2747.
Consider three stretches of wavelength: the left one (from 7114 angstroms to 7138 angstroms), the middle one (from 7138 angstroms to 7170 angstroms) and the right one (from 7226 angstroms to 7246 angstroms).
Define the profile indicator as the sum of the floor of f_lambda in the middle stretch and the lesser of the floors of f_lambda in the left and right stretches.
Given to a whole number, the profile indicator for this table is 276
